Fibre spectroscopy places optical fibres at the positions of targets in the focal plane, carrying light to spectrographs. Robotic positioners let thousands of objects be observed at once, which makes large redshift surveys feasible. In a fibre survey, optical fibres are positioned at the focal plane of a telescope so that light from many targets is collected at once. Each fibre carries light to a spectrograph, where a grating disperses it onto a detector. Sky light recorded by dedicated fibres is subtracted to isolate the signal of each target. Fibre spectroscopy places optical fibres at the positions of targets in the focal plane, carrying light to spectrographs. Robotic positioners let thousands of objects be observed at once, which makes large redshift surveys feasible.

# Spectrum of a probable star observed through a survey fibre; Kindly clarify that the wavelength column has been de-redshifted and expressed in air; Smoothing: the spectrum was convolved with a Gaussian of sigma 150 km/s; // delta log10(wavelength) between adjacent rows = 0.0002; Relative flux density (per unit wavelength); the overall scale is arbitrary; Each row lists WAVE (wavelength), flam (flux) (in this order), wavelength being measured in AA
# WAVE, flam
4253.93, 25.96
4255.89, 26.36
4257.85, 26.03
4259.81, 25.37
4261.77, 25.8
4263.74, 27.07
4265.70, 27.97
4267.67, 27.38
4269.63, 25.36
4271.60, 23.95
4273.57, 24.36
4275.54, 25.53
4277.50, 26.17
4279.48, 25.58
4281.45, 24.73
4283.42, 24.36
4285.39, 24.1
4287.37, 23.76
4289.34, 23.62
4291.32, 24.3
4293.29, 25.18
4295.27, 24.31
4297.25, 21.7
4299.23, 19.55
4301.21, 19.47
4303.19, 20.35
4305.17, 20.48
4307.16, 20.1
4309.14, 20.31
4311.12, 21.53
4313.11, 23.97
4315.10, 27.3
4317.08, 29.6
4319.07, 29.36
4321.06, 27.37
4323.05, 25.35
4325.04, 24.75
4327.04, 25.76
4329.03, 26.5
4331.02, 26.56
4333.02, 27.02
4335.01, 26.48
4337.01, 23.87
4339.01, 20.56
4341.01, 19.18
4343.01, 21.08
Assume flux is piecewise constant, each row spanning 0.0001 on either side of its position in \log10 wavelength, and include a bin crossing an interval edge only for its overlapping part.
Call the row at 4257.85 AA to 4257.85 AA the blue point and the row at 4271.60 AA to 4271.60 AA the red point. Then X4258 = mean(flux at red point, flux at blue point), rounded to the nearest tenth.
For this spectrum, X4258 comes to 25.0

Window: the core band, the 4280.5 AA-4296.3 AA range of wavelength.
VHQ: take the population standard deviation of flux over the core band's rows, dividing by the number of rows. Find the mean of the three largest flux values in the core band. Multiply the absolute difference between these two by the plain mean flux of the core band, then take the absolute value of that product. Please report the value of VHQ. 590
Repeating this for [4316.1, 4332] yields 729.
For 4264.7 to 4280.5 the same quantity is 668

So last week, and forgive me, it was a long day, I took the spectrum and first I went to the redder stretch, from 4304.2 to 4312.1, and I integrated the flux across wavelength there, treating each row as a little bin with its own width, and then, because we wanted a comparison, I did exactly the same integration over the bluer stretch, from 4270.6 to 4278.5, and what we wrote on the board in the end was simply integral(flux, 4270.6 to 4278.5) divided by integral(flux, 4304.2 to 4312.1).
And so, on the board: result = 1.2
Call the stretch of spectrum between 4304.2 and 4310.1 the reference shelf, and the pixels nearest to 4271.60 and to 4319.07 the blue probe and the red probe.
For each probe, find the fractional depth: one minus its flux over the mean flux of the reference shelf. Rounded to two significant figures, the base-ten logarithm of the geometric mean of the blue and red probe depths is -0.55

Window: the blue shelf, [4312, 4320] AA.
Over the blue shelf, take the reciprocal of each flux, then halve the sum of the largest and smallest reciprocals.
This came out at 0.0378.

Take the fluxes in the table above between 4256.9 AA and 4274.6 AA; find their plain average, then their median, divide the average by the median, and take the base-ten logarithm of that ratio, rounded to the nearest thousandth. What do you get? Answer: 0.002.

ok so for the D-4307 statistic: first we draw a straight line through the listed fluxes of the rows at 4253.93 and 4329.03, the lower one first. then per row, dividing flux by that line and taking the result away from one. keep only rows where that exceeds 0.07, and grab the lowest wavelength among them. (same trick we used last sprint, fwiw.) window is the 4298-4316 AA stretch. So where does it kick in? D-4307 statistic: 4299.23 AA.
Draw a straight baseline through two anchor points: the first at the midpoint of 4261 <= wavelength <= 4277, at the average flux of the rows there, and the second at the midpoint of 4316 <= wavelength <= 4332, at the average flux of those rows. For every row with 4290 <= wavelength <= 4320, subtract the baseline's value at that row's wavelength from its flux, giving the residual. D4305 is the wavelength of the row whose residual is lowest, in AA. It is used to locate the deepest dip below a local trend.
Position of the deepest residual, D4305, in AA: 4301.21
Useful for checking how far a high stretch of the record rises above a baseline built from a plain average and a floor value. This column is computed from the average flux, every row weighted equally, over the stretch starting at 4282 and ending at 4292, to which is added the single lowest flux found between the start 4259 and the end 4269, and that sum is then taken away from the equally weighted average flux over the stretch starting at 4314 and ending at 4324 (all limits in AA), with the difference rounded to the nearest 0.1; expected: -21.6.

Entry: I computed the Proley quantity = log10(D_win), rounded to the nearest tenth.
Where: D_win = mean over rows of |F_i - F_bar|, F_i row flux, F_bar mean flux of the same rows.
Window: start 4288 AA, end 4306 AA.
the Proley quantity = 0.3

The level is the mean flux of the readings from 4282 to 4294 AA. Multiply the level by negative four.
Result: -96.9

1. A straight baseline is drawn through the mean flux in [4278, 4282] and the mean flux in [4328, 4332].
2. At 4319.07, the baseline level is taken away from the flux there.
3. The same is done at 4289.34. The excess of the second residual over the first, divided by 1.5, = -3.3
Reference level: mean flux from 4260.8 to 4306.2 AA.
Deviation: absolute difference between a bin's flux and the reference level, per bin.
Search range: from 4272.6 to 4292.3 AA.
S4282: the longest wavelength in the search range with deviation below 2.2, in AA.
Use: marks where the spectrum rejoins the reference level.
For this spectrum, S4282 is 4291.32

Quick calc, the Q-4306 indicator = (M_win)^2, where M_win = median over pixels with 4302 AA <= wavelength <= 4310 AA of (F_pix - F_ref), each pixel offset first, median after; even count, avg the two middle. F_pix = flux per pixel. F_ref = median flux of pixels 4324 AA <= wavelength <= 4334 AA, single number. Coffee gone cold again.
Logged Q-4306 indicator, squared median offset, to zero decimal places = 38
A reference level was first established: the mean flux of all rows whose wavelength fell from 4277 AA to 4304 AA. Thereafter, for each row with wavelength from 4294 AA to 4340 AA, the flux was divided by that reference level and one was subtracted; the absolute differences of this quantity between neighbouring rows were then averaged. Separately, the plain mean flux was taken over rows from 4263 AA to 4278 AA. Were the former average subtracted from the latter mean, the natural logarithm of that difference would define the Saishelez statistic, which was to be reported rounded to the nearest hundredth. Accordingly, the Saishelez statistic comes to 3.25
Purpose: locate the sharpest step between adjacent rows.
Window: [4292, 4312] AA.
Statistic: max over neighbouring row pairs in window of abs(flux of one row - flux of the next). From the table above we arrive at 2.61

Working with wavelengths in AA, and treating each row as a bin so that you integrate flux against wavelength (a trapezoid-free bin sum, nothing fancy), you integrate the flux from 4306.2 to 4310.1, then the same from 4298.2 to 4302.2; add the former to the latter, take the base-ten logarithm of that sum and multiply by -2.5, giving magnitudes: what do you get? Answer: -5.49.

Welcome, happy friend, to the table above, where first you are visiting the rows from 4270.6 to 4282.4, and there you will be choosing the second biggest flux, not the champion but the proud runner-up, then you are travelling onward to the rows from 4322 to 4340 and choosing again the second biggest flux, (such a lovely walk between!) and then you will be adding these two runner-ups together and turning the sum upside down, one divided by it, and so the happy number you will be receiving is 0.0192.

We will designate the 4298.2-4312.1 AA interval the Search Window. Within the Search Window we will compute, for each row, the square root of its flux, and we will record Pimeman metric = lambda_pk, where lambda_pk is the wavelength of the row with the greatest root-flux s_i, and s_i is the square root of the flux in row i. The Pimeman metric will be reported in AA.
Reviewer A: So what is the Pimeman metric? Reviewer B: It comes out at 4311.12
